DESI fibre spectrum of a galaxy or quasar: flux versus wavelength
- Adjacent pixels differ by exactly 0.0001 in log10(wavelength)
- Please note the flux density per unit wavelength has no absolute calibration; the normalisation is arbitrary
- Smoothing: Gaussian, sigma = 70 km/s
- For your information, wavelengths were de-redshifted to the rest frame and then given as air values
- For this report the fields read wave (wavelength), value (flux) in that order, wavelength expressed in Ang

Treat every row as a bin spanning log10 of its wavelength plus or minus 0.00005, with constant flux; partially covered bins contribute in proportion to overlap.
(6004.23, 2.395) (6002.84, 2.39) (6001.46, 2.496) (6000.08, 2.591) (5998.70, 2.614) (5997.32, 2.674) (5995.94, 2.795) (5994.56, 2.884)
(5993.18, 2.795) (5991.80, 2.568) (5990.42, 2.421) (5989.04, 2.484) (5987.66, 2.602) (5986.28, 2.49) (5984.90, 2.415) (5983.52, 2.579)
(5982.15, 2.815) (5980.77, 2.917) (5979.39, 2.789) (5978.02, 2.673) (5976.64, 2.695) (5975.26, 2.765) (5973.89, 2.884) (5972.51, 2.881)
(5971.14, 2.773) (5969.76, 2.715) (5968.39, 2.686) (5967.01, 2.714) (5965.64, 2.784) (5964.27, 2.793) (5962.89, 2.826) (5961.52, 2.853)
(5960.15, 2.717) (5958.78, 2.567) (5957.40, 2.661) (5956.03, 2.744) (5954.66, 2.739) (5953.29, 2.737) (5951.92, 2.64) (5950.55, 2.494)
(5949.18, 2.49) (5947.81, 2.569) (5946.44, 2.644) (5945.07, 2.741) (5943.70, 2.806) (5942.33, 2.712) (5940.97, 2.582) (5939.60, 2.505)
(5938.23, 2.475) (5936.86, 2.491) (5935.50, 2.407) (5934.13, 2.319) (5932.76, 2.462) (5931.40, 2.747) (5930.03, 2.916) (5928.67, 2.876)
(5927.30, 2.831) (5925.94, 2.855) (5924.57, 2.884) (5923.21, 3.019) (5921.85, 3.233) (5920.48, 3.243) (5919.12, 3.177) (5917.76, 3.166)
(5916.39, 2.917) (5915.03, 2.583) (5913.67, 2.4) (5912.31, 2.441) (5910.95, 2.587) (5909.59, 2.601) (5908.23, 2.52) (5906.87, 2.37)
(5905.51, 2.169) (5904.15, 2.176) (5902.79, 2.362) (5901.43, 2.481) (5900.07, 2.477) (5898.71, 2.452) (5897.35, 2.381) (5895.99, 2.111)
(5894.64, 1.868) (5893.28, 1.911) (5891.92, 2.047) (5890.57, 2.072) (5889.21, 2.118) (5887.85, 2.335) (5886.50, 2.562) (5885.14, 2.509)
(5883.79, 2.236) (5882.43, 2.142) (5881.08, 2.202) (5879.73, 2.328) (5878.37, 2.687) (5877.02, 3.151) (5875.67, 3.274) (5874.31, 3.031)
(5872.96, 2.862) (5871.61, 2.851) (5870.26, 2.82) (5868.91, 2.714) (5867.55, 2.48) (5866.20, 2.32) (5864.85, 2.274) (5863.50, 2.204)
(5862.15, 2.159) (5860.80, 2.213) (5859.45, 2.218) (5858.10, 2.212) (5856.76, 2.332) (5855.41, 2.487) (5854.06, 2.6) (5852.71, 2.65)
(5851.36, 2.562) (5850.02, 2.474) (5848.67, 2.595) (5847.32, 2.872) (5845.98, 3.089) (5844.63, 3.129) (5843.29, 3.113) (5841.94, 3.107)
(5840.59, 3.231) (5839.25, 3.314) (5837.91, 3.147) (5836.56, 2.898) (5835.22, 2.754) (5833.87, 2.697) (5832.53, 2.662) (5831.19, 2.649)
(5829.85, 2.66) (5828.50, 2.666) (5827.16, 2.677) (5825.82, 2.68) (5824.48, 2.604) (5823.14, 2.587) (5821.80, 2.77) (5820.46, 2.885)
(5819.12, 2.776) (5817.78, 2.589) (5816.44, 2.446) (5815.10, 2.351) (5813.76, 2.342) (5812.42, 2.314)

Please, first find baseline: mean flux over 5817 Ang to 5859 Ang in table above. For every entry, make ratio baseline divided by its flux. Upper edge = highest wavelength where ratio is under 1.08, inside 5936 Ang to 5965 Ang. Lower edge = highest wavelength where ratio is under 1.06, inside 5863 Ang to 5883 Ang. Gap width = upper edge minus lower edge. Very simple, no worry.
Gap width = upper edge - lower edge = 85.9 Ang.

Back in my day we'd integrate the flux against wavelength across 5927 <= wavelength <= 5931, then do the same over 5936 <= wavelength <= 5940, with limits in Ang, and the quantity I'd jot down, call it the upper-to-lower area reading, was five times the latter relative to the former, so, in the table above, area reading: 4.3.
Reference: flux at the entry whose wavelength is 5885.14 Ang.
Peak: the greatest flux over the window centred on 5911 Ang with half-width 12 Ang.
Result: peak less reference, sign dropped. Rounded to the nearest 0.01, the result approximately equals 0.73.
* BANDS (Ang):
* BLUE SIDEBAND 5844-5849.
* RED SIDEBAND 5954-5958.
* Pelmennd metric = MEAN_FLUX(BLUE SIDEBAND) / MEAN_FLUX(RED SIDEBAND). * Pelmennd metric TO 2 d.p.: 1.08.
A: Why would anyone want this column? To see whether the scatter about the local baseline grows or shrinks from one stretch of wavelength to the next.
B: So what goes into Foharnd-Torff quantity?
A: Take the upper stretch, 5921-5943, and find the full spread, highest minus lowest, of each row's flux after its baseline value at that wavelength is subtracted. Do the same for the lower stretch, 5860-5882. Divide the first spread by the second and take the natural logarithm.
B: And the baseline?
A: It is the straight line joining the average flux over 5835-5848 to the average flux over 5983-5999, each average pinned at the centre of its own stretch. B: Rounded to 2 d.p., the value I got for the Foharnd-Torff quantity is -0.28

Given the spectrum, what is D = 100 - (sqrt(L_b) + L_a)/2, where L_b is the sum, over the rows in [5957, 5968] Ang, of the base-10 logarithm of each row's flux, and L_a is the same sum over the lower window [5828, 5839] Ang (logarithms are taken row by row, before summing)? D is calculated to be 97.30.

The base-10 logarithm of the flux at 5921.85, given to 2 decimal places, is 0.51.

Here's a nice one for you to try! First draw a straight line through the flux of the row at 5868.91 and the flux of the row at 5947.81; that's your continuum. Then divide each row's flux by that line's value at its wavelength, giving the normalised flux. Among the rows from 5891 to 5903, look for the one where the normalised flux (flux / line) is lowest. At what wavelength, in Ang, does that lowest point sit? 5894.64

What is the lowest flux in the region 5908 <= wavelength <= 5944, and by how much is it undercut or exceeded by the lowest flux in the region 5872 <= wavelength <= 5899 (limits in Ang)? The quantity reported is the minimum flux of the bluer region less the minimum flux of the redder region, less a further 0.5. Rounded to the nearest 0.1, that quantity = -1.0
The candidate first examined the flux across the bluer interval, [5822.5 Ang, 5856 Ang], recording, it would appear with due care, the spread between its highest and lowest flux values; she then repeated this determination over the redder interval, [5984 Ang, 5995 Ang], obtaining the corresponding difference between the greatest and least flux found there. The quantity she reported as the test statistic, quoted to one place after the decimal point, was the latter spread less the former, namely -0.4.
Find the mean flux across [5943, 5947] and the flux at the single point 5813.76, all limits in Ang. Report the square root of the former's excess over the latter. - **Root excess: 0.62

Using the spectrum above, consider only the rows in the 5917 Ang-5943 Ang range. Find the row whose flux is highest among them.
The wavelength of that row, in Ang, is 5920.48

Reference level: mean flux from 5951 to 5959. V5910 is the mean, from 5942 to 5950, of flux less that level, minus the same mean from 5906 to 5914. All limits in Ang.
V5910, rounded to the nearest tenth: 0.2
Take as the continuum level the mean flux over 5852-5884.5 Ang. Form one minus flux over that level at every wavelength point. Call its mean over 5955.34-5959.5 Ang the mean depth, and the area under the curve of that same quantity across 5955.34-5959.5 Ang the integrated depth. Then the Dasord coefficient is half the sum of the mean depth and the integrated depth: -0.14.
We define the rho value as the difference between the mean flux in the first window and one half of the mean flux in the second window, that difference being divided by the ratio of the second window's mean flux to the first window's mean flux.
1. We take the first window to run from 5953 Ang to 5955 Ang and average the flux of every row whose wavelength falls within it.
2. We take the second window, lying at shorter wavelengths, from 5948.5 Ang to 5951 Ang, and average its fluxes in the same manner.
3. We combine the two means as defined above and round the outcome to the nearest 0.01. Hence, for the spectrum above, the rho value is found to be 1.64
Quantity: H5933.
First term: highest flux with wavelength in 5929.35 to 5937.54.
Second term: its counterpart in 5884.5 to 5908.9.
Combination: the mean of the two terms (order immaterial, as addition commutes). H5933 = 2.74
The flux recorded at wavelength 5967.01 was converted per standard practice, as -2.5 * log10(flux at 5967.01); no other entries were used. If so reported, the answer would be -1.08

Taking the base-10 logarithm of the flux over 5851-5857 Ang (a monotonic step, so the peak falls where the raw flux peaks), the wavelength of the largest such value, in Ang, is 5852.71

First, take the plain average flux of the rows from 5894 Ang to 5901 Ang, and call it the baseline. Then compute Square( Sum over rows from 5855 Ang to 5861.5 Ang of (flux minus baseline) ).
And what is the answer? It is 0.0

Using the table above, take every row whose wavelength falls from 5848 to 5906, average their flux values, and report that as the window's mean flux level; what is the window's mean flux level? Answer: 2.42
